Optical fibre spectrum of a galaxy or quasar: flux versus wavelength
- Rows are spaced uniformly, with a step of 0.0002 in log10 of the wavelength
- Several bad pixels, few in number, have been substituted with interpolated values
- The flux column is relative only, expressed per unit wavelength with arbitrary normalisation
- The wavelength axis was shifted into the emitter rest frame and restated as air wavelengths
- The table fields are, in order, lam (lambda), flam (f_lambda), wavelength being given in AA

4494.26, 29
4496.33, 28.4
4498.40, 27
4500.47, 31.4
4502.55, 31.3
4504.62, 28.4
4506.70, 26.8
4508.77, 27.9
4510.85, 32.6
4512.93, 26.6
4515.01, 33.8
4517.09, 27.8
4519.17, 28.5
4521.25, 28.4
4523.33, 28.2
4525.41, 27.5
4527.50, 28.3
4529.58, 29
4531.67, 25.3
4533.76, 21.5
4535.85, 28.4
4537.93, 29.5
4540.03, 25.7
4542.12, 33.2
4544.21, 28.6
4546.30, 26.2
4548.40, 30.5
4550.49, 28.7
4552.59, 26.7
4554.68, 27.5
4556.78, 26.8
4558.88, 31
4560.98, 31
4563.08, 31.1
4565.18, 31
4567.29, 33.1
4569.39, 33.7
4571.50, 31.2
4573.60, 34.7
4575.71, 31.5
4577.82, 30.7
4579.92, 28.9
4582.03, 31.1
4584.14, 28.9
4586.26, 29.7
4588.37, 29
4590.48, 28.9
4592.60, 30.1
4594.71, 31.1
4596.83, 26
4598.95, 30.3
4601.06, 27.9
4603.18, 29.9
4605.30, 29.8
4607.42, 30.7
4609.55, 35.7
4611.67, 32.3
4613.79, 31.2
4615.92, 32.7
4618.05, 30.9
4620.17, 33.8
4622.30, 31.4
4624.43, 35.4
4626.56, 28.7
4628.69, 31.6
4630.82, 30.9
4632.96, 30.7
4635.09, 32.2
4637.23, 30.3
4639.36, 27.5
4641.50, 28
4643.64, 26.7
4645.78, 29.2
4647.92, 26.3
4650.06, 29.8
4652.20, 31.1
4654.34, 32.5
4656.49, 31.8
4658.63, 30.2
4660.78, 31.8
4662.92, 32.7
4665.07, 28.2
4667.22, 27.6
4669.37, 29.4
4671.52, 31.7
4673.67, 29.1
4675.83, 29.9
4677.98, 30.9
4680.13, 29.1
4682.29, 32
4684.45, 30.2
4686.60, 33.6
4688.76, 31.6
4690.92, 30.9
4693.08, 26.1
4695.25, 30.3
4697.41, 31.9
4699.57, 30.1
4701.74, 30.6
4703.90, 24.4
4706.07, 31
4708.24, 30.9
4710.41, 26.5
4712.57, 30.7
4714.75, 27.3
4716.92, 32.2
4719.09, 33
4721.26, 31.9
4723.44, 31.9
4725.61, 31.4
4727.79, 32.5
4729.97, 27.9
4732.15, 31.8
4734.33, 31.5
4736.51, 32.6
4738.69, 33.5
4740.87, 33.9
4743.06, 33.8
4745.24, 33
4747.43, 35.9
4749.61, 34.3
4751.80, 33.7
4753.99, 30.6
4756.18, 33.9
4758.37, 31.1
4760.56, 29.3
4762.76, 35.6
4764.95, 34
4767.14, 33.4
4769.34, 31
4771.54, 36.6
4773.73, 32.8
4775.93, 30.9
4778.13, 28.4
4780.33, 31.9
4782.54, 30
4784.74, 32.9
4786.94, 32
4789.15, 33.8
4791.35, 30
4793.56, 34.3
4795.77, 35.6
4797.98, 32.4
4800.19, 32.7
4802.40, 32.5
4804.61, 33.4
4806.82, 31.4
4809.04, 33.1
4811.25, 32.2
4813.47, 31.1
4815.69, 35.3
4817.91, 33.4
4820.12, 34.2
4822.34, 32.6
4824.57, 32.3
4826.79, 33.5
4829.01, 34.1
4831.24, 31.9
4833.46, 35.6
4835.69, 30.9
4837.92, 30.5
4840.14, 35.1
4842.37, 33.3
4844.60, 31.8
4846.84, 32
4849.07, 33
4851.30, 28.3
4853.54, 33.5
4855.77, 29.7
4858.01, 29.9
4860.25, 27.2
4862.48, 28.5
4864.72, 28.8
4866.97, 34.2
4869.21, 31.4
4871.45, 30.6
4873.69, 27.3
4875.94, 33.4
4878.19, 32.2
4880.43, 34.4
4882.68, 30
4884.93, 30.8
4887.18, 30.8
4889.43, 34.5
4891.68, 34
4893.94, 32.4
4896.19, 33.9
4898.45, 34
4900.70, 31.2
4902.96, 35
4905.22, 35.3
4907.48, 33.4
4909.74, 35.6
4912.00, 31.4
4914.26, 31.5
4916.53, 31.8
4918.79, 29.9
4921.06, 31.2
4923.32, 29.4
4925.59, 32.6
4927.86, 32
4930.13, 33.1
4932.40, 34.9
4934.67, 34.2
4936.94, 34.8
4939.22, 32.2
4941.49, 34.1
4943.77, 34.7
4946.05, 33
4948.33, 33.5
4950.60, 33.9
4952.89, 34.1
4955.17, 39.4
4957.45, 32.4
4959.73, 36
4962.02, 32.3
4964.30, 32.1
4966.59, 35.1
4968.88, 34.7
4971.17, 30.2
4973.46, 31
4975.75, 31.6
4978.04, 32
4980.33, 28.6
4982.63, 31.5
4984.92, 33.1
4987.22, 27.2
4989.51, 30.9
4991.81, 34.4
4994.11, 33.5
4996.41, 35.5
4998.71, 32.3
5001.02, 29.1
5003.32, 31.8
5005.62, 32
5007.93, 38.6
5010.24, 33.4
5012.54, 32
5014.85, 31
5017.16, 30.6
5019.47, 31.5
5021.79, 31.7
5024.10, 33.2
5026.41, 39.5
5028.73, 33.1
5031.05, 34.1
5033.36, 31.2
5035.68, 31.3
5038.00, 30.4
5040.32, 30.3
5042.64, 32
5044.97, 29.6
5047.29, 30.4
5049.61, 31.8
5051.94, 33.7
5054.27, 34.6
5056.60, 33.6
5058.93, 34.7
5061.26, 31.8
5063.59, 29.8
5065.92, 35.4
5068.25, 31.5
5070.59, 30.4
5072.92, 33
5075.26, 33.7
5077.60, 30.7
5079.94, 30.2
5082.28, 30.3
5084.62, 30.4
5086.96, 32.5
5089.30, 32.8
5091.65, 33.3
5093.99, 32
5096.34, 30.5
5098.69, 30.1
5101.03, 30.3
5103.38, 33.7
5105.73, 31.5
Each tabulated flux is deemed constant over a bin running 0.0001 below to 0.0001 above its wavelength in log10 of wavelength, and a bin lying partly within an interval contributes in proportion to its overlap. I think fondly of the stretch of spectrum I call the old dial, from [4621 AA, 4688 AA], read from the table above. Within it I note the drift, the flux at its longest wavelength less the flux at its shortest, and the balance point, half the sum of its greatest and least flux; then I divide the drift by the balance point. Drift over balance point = 0.07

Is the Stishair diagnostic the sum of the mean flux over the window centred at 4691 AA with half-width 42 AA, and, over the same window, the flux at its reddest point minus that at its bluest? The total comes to 32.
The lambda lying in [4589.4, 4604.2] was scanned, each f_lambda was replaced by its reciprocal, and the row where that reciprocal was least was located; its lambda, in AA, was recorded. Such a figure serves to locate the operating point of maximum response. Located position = 4594.71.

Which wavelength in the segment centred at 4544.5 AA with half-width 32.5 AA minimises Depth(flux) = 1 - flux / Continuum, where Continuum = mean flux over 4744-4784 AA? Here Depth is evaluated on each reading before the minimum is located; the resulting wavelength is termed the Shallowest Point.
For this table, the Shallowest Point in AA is 4573.60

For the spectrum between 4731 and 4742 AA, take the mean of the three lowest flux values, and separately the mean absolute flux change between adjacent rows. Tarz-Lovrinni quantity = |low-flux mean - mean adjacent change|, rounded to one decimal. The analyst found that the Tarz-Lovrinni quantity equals 31.3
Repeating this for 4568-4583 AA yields 27.9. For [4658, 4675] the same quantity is 26.3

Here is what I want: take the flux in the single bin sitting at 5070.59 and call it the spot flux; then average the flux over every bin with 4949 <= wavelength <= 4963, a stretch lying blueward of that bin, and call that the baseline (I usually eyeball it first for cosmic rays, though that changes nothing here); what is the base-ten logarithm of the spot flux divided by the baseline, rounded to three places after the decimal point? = -0.057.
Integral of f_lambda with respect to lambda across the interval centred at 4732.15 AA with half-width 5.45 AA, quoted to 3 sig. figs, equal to 341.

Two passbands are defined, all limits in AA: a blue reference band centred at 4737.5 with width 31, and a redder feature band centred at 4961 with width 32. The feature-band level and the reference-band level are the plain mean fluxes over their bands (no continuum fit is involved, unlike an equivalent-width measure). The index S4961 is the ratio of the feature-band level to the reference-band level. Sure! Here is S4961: 1.03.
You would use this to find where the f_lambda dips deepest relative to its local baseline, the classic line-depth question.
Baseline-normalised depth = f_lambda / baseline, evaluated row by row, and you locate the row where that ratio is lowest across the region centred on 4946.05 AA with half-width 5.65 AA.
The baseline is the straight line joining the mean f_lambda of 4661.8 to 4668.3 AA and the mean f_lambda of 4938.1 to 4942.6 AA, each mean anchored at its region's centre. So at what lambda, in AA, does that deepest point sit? 4946.05 AA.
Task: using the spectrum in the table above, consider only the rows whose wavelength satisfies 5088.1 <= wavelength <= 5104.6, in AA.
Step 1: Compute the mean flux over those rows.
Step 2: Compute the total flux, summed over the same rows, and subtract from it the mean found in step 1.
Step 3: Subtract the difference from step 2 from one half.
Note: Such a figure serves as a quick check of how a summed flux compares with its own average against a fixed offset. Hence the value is -190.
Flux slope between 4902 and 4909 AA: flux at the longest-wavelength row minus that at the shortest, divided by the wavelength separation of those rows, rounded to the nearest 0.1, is -0.4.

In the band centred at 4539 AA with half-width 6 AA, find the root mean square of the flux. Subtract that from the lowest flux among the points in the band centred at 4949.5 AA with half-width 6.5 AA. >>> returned 5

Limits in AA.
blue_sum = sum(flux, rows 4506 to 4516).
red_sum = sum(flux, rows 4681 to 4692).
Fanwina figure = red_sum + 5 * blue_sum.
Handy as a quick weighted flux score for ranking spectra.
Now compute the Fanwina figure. 897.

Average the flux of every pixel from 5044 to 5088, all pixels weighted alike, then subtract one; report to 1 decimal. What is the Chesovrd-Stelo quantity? 31.0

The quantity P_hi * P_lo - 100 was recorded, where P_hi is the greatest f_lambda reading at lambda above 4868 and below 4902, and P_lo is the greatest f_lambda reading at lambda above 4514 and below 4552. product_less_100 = 1066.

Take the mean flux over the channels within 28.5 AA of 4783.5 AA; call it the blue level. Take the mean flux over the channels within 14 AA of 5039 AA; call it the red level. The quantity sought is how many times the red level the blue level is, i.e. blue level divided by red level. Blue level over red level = 1.01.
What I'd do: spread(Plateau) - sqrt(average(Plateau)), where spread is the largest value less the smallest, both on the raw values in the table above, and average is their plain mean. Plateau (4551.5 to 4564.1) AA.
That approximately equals -1.0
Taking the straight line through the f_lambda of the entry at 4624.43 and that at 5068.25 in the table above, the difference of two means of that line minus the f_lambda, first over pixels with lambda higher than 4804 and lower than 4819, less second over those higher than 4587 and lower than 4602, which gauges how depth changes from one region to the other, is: -5.7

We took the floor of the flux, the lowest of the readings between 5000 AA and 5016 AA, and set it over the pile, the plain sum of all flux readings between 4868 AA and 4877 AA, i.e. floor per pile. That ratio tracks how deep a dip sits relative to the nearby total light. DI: 0.24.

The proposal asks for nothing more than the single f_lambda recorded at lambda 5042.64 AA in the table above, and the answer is 32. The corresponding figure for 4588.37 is 29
